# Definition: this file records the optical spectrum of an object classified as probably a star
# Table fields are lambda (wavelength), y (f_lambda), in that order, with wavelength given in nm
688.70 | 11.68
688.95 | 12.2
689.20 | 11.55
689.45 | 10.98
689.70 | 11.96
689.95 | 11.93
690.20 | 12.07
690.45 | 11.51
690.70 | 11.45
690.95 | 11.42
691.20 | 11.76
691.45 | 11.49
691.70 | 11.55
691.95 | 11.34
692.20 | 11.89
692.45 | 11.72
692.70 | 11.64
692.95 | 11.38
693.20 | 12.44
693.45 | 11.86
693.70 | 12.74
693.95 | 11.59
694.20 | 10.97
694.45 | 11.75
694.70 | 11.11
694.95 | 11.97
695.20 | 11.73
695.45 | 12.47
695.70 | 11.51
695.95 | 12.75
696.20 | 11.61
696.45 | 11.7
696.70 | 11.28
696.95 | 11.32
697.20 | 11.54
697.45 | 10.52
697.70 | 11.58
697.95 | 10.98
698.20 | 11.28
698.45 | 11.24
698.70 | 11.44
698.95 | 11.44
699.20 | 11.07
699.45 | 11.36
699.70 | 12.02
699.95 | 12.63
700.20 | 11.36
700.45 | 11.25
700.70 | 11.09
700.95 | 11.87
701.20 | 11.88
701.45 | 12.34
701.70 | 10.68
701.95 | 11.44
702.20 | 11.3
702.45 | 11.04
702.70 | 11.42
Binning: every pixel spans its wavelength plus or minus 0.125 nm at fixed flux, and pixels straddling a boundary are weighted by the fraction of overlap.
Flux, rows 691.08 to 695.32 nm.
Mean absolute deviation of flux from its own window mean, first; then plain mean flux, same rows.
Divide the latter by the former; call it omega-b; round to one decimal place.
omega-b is 39.1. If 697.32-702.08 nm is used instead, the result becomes 29.8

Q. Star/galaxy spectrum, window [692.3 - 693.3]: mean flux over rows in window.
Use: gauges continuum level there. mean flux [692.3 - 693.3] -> 11.8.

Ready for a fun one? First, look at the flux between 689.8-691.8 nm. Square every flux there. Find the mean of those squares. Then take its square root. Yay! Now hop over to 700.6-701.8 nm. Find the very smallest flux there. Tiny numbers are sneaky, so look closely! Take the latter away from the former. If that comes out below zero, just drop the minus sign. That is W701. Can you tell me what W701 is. 1.0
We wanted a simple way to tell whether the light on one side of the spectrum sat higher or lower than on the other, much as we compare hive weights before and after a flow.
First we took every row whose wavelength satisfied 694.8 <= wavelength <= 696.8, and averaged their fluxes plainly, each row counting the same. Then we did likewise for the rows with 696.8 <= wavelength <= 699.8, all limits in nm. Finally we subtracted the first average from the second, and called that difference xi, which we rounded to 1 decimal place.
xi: -0.6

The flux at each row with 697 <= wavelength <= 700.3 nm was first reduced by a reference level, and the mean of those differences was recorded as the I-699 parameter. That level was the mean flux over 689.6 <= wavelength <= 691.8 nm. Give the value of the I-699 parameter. -0.26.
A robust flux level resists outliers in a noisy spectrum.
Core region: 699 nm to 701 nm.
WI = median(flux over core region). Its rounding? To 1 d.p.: 11.4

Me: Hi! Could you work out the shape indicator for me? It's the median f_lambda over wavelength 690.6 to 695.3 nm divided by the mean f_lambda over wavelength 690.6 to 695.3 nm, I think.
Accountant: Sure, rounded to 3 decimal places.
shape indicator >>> 0.997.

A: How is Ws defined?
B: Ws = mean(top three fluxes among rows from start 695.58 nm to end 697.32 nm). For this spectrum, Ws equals 12.0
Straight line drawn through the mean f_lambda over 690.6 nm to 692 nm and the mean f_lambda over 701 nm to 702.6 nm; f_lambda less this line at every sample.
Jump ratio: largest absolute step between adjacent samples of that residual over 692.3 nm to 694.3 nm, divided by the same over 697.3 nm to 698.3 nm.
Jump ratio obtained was 1.1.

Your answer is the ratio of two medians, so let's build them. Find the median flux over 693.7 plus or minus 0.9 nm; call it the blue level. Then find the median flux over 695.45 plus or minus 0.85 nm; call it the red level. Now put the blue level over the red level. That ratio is 1.00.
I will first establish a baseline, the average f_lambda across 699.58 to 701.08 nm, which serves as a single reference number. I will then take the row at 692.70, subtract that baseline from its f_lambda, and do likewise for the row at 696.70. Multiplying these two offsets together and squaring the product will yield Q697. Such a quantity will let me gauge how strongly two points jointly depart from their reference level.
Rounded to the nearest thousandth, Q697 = 0.001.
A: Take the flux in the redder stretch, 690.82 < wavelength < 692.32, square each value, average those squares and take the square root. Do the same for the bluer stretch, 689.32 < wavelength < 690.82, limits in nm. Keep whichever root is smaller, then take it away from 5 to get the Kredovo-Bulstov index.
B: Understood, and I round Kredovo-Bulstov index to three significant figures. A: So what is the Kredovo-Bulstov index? -6.58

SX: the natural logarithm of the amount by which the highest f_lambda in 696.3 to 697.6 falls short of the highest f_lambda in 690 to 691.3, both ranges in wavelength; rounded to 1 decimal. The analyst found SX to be -1.0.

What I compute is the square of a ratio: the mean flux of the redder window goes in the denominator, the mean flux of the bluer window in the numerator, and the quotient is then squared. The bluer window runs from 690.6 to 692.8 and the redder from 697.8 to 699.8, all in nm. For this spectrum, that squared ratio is 1.04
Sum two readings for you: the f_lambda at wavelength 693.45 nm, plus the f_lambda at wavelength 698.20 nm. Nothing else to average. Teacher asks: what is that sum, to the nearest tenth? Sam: 23.1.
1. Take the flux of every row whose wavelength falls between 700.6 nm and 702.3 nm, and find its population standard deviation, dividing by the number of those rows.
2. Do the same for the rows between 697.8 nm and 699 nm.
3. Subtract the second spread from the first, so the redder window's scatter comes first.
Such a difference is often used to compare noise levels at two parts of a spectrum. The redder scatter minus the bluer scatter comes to 0.3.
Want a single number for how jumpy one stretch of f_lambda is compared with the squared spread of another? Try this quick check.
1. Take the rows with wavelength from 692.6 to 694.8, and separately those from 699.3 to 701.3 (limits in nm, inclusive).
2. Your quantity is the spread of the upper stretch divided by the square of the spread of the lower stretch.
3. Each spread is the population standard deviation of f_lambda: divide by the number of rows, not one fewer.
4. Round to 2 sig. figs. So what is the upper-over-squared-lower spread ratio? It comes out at 1.6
